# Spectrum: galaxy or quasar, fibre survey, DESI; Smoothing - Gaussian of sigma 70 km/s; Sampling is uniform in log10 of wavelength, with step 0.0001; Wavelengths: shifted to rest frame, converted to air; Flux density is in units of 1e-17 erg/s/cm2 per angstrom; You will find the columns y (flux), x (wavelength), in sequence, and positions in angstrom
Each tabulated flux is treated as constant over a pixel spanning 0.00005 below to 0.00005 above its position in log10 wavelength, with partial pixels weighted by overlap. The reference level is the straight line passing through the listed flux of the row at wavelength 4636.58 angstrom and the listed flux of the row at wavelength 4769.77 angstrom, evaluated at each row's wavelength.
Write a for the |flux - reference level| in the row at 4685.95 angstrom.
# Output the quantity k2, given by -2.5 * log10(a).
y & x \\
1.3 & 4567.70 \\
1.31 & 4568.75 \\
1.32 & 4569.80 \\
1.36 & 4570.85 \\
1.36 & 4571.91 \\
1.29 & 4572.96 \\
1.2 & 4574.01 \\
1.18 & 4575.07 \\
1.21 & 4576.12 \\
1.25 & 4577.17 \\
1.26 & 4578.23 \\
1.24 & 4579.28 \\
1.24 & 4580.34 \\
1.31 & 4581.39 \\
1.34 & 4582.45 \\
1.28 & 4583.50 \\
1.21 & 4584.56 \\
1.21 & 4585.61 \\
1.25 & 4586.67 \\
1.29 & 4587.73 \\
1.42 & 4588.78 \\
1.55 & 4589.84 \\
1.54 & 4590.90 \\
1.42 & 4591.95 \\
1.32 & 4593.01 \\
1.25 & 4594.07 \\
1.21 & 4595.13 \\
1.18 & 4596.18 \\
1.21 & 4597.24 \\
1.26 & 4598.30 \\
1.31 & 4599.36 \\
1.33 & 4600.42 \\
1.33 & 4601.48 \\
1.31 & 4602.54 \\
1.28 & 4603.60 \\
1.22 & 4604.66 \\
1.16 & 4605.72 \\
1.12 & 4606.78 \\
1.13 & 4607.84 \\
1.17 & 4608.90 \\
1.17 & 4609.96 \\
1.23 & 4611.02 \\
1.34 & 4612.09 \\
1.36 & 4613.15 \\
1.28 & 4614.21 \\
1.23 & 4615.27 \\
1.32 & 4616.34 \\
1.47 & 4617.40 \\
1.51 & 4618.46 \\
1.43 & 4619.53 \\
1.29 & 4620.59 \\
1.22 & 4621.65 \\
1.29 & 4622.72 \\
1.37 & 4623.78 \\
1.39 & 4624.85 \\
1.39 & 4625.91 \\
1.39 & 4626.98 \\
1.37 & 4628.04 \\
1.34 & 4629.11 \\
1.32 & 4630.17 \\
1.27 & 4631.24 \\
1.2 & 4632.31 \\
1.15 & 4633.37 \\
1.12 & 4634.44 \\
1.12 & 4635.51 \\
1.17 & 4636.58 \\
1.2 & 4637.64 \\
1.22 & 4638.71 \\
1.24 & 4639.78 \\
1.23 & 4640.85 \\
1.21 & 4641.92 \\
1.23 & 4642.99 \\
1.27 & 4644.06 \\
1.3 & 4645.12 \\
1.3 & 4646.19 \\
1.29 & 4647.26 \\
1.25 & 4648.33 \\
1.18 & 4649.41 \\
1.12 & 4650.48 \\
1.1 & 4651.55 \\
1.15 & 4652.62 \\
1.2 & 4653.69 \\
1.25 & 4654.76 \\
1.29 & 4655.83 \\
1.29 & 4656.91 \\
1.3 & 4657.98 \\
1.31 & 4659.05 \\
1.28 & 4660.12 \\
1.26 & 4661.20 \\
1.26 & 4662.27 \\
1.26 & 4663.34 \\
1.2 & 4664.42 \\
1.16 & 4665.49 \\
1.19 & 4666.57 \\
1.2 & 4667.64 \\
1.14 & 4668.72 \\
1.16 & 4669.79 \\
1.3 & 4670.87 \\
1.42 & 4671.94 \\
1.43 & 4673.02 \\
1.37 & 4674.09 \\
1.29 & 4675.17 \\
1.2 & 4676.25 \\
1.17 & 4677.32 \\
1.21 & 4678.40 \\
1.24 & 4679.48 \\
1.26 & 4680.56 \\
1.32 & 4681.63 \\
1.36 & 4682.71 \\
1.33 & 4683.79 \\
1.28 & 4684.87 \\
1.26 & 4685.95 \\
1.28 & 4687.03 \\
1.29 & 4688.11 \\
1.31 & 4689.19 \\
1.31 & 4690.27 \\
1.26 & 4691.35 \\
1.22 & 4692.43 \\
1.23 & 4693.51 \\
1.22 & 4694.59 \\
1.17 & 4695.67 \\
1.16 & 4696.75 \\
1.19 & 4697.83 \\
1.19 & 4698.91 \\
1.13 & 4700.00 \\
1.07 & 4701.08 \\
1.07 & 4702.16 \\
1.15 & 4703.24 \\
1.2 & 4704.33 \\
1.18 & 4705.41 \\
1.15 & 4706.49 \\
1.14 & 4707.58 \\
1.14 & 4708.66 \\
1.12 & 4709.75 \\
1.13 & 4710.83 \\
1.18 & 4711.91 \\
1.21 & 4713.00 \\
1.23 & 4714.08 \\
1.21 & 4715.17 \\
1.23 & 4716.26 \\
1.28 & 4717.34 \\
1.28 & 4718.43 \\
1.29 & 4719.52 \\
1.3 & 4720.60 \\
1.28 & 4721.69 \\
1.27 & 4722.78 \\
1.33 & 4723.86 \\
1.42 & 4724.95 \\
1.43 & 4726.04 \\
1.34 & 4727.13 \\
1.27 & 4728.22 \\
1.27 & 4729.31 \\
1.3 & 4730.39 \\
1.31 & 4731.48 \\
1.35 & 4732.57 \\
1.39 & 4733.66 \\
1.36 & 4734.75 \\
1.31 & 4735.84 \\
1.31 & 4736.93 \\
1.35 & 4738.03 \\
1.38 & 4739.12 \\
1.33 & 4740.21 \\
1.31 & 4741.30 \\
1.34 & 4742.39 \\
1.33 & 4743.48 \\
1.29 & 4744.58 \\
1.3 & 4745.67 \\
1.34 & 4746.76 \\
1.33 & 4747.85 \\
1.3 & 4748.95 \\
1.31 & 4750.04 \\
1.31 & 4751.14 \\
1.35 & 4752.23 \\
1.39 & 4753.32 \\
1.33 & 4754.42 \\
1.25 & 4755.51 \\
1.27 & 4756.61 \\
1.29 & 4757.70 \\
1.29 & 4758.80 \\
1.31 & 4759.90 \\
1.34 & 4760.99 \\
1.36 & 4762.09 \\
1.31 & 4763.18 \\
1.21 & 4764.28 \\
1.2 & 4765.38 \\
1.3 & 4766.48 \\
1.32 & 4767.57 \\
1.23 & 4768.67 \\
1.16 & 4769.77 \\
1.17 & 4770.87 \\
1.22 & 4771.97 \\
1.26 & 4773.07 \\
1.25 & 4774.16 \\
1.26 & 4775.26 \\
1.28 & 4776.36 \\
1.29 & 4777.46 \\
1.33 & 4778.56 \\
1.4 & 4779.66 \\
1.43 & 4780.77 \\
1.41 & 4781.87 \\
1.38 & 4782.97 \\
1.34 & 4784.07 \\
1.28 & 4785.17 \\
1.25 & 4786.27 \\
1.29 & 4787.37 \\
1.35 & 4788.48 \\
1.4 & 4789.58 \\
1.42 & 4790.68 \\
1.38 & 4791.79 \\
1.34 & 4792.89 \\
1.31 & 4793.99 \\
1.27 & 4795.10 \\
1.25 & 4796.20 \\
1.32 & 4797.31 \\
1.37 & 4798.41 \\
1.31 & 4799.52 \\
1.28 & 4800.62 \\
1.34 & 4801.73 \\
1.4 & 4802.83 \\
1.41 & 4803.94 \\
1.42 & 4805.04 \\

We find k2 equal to 2.6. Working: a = 0.09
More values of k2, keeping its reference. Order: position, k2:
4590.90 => 1.1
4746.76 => 1.9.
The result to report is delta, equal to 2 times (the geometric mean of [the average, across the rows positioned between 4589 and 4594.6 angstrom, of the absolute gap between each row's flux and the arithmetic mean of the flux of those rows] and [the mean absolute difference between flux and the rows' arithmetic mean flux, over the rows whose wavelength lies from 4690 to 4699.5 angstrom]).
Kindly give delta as 0.121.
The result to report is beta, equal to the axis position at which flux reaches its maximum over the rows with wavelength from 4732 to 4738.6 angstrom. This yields 4733.66 angstrom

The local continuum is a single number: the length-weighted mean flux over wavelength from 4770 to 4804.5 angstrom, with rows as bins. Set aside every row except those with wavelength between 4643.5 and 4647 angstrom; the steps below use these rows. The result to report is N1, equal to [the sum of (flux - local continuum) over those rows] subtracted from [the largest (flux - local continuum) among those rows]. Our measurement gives 0.072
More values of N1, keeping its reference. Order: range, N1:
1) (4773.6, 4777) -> 0.132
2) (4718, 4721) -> 0.072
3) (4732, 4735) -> -0.068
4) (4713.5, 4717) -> 0.202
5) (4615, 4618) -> 0.092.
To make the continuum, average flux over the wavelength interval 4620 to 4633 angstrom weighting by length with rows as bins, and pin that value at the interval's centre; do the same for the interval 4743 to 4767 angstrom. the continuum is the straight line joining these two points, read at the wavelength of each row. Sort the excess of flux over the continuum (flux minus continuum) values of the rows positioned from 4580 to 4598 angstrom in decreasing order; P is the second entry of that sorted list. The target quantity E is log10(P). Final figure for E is -0.7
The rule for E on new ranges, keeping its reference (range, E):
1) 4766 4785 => -1.0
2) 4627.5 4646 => -1.7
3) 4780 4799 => -0.9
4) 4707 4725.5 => -1.7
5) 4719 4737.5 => -1.0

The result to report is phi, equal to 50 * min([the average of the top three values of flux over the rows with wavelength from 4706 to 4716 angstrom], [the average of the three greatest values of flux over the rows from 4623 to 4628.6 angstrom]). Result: 61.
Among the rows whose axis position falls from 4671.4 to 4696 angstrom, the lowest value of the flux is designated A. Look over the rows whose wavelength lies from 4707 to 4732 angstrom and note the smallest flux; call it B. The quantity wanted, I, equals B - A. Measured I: -0.05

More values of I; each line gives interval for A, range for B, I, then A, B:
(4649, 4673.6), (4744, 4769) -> 0.10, 1.1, 1.2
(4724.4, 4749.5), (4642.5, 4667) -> -0.17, 1.27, 1.1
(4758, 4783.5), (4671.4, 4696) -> 0.01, 1.16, 1.17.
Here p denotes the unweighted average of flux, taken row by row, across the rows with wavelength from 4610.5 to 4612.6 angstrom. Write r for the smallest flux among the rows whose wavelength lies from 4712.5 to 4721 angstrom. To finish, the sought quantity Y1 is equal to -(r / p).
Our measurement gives -0.94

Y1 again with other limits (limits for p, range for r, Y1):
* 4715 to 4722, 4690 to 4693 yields -0.96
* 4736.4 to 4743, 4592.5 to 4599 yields -0.88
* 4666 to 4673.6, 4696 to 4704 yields -0.85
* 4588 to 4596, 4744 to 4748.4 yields -0.93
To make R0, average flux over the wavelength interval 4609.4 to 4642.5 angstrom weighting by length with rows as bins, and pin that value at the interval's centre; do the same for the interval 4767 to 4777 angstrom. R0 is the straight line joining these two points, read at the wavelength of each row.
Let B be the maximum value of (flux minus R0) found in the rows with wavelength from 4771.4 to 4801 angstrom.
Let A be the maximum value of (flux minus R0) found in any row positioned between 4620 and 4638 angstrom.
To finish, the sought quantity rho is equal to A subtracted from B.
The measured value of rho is 0.09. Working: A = 0.11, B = 0.19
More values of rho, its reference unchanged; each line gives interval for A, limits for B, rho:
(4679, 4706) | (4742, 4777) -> 0.05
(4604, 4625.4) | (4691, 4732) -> -0.05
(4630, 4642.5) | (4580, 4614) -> 0.22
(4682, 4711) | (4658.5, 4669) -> -0.06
